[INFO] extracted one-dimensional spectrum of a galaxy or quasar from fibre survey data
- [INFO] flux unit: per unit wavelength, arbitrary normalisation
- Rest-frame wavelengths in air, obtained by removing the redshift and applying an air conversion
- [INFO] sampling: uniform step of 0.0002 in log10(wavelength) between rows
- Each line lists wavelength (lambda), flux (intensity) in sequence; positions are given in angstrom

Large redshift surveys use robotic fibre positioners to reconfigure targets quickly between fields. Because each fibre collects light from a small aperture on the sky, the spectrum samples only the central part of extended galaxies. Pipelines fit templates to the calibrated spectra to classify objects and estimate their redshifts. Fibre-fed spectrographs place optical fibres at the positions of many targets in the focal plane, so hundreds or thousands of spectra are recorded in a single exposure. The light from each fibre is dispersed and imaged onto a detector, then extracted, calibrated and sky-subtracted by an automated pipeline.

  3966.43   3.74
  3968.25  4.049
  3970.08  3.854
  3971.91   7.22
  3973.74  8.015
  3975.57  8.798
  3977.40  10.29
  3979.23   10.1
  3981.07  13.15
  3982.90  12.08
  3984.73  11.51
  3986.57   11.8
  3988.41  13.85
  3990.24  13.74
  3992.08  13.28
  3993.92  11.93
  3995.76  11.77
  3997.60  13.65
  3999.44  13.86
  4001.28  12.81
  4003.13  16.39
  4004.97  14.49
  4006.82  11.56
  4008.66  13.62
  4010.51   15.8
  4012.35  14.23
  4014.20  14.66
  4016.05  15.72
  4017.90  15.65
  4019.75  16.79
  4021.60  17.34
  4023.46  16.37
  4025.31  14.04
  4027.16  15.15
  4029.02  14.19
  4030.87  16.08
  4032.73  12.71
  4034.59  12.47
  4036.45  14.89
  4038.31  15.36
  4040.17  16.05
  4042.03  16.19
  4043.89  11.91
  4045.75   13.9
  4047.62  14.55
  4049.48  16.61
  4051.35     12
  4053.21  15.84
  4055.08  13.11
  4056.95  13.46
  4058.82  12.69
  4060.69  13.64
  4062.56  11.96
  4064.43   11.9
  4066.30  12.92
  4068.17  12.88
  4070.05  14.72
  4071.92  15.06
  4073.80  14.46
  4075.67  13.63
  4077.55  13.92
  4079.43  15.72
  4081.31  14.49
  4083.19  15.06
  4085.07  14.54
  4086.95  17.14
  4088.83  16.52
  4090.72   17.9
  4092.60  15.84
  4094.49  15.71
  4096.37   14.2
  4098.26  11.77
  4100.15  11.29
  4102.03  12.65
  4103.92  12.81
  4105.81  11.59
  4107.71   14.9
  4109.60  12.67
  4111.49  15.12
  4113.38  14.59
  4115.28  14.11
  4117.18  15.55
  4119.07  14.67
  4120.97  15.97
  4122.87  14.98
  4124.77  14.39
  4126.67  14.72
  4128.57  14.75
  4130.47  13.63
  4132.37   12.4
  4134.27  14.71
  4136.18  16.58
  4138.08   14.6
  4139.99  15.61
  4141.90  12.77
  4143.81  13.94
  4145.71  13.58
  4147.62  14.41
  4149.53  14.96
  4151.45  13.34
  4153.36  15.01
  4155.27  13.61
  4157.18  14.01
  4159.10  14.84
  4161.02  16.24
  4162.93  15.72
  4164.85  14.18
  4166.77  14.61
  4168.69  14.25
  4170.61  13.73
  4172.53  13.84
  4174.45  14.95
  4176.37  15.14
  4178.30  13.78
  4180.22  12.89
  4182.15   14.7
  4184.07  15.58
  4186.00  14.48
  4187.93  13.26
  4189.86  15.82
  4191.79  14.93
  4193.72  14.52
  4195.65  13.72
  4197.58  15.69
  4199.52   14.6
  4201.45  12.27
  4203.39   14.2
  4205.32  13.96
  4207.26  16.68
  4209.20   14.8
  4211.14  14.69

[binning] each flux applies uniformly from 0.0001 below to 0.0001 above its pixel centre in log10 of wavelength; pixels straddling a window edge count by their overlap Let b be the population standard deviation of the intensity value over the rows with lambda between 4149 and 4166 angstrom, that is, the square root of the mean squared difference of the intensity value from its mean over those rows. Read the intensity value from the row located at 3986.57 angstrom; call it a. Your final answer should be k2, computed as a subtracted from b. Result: -10.9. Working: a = 11.8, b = 0.90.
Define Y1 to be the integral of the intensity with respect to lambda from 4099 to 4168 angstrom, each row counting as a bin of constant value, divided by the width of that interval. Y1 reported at 14.3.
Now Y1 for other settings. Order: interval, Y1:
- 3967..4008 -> 11.2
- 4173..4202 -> 14.4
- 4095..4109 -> 12.8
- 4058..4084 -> 13.8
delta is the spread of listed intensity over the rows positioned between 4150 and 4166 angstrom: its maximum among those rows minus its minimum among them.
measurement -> 2.90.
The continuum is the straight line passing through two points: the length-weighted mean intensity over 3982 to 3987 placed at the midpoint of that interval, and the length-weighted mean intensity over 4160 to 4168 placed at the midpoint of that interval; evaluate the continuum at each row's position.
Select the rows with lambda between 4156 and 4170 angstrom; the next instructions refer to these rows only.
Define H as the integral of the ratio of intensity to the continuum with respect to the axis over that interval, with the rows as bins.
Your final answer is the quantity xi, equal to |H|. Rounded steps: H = 13.7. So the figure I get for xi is 13.7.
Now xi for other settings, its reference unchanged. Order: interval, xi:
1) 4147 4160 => 12.4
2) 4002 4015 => 15.3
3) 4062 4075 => 13.1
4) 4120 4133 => 13.0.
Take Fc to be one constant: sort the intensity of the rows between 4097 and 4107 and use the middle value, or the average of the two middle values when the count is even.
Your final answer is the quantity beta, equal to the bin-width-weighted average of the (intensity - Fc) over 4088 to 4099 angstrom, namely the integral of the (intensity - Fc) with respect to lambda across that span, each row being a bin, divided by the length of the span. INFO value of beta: 3.6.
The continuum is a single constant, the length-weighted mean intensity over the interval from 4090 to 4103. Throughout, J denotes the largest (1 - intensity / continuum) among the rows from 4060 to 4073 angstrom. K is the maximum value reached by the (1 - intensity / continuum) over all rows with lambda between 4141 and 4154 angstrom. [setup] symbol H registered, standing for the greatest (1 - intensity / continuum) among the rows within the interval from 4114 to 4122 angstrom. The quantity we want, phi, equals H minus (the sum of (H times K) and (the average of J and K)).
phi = -0.1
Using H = 0.00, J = 0.16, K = 0.10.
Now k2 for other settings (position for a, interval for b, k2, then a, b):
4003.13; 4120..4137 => -15.2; 16.39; 1.14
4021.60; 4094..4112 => -15.8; 17.34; 1.51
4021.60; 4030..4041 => -15.9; 17.34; 1.48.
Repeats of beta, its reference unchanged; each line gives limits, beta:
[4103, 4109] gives 1.3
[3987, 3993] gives 1.7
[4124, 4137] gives 2.7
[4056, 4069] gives 1.0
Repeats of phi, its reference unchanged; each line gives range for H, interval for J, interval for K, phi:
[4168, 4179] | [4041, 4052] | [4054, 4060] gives -0.1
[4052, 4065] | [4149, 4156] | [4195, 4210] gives 0.0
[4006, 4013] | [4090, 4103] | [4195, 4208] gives 0.0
